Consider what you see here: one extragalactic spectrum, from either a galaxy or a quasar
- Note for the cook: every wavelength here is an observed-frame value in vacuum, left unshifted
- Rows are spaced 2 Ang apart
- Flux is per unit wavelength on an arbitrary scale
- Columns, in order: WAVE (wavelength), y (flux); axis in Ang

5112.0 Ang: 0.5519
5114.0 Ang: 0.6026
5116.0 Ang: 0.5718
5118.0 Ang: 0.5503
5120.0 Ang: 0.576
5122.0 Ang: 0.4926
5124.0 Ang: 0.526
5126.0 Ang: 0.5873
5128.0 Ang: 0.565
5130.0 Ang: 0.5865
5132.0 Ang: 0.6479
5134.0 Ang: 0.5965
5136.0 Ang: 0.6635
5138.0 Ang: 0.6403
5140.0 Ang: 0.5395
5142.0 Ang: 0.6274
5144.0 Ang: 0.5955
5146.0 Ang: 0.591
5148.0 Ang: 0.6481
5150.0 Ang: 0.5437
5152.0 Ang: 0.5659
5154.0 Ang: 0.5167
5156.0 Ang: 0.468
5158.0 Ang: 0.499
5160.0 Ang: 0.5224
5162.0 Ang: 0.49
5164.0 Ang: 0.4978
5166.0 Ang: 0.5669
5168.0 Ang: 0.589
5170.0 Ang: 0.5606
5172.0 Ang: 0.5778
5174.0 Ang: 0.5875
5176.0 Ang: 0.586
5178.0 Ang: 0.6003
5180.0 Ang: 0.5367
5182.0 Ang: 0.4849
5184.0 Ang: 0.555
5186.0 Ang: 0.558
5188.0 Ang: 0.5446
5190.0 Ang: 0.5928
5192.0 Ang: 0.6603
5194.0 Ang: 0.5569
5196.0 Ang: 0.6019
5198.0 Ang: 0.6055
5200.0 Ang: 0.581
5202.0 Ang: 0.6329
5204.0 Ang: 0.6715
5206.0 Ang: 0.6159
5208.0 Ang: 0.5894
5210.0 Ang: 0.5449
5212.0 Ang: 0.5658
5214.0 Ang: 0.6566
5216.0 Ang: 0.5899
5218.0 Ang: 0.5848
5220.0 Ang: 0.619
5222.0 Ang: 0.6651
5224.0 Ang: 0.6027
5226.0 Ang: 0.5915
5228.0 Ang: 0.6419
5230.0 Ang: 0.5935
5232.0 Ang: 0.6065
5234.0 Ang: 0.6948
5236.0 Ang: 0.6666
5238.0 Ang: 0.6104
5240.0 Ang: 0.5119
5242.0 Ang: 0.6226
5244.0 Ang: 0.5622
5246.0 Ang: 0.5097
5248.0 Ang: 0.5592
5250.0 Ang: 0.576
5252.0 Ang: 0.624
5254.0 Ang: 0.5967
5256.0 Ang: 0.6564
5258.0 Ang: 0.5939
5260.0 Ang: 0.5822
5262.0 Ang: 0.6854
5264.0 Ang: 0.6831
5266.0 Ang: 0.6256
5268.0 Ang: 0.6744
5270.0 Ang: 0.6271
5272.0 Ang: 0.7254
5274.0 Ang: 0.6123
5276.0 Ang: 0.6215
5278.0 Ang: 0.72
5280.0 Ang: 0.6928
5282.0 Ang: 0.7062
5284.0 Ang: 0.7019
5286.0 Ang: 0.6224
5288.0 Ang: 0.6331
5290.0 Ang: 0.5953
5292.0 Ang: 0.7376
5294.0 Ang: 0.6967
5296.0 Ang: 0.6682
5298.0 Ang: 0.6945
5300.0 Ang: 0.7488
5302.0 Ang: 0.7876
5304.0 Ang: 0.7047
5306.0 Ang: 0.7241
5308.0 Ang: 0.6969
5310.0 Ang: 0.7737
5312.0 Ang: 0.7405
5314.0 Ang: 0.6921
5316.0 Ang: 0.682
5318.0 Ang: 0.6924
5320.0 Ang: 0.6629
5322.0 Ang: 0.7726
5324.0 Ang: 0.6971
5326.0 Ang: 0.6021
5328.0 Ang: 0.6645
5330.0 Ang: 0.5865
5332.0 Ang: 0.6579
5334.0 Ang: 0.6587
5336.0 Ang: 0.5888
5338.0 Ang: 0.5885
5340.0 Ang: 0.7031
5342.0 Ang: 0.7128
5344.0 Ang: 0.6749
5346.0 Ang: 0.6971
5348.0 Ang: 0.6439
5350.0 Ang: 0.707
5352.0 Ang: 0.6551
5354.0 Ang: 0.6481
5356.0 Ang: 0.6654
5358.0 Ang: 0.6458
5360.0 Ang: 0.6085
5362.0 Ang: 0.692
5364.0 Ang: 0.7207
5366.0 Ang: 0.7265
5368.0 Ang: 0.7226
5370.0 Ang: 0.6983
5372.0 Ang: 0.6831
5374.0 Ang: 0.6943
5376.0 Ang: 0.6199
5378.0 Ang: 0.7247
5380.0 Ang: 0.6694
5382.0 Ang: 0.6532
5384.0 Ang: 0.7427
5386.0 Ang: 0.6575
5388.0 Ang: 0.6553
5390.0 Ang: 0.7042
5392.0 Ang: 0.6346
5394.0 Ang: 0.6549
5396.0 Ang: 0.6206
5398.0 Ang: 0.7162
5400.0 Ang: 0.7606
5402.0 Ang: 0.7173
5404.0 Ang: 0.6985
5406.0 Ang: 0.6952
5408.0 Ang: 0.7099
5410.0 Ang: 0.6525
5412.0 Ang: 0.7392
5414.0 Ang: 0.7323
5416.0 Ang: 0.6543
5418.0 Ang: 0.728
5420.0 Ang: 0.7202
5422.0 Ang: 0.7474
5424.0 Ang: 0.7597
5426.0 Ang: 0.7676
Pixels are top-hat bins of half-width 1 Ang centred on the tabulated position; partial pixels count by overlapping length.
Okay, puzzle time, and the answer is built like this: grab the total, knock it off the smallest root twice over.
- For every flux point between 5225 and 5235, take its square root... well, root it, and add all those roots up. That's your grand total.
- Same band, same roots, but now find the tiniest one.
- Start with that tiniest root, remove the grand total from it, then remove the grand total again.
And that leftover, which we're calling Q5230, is -7.14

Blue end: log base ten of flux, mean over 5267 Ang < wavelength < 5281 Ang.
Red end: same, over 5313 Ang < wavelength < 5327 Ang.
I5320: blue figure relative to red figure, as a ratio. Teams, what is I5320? 1.07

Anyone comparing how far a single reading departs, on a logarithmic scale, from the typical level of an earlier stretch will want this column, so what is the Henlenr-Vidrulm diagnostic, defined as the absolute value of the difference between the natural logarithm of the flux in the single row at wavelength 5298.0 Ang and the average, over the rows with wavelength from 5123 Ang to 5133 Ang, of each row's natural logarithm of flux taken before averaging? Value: 0.18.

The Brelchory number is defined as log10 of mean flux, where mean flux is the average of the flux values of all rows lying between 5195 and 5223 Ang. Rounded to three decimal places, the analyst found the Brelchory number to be -0.215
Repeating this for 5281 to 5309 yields -0.159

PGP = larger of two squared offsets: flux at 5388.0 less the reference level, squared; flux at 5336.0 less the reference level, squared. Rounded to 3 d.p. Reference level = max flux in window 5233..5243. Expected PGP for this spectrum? 0.011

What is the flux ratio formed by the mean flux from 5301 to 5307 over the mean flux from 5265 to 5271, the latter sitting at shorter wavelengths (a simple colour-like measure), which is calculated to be 1.15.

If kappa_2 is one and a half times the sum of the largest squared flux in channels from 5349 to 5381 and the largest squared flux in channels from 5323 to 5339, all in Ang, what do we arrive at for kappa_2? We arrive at 1.52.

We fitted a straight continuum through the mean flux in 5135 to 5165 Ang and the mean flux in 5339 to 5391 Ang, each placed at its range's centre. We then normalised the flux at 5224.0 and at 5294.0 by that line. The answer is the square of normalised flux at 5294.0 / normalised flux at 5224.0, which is 1.2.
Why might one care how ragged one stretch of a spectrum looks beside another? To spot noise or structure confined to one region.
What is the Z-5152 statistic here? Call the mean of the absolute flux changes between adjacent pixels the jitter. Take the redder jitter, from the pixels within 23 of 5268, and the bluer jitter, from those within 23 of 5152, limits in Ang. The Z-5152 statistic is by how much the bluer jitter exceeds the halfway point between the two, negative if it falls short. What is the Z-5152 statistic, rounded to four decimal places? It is -0.0017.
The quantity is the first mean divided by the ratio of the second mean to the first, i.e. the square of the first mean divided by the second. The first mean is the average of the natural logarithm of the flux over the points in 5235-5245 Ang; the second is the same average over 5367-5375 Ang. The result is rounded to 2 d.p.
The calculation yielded -0.77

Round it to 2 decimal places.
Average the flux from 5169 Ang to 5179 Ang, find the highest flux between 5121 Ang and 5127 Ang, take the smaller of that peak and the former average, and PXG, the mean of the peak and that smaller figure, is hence 0.58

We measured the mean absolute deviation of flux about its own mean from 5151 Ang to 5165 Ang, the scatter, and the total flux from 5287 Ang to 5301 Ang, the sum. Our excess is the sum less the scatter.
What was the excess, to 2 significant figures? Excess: 4.8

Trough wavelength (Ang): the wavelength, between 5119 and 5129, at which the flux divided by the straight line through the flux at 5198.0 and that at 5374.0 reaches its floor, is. 5122.0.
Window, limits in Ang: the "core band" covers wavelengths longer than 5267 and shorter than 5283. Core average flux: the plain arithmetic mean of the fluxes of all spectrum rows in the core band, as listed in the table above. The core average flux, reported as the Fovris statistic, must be 0.672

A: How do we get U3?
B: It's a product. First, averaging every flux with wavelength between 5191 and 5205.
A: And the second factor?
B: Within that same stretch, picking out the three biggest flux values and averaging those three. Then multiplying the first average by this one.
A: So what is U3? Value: 0.40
